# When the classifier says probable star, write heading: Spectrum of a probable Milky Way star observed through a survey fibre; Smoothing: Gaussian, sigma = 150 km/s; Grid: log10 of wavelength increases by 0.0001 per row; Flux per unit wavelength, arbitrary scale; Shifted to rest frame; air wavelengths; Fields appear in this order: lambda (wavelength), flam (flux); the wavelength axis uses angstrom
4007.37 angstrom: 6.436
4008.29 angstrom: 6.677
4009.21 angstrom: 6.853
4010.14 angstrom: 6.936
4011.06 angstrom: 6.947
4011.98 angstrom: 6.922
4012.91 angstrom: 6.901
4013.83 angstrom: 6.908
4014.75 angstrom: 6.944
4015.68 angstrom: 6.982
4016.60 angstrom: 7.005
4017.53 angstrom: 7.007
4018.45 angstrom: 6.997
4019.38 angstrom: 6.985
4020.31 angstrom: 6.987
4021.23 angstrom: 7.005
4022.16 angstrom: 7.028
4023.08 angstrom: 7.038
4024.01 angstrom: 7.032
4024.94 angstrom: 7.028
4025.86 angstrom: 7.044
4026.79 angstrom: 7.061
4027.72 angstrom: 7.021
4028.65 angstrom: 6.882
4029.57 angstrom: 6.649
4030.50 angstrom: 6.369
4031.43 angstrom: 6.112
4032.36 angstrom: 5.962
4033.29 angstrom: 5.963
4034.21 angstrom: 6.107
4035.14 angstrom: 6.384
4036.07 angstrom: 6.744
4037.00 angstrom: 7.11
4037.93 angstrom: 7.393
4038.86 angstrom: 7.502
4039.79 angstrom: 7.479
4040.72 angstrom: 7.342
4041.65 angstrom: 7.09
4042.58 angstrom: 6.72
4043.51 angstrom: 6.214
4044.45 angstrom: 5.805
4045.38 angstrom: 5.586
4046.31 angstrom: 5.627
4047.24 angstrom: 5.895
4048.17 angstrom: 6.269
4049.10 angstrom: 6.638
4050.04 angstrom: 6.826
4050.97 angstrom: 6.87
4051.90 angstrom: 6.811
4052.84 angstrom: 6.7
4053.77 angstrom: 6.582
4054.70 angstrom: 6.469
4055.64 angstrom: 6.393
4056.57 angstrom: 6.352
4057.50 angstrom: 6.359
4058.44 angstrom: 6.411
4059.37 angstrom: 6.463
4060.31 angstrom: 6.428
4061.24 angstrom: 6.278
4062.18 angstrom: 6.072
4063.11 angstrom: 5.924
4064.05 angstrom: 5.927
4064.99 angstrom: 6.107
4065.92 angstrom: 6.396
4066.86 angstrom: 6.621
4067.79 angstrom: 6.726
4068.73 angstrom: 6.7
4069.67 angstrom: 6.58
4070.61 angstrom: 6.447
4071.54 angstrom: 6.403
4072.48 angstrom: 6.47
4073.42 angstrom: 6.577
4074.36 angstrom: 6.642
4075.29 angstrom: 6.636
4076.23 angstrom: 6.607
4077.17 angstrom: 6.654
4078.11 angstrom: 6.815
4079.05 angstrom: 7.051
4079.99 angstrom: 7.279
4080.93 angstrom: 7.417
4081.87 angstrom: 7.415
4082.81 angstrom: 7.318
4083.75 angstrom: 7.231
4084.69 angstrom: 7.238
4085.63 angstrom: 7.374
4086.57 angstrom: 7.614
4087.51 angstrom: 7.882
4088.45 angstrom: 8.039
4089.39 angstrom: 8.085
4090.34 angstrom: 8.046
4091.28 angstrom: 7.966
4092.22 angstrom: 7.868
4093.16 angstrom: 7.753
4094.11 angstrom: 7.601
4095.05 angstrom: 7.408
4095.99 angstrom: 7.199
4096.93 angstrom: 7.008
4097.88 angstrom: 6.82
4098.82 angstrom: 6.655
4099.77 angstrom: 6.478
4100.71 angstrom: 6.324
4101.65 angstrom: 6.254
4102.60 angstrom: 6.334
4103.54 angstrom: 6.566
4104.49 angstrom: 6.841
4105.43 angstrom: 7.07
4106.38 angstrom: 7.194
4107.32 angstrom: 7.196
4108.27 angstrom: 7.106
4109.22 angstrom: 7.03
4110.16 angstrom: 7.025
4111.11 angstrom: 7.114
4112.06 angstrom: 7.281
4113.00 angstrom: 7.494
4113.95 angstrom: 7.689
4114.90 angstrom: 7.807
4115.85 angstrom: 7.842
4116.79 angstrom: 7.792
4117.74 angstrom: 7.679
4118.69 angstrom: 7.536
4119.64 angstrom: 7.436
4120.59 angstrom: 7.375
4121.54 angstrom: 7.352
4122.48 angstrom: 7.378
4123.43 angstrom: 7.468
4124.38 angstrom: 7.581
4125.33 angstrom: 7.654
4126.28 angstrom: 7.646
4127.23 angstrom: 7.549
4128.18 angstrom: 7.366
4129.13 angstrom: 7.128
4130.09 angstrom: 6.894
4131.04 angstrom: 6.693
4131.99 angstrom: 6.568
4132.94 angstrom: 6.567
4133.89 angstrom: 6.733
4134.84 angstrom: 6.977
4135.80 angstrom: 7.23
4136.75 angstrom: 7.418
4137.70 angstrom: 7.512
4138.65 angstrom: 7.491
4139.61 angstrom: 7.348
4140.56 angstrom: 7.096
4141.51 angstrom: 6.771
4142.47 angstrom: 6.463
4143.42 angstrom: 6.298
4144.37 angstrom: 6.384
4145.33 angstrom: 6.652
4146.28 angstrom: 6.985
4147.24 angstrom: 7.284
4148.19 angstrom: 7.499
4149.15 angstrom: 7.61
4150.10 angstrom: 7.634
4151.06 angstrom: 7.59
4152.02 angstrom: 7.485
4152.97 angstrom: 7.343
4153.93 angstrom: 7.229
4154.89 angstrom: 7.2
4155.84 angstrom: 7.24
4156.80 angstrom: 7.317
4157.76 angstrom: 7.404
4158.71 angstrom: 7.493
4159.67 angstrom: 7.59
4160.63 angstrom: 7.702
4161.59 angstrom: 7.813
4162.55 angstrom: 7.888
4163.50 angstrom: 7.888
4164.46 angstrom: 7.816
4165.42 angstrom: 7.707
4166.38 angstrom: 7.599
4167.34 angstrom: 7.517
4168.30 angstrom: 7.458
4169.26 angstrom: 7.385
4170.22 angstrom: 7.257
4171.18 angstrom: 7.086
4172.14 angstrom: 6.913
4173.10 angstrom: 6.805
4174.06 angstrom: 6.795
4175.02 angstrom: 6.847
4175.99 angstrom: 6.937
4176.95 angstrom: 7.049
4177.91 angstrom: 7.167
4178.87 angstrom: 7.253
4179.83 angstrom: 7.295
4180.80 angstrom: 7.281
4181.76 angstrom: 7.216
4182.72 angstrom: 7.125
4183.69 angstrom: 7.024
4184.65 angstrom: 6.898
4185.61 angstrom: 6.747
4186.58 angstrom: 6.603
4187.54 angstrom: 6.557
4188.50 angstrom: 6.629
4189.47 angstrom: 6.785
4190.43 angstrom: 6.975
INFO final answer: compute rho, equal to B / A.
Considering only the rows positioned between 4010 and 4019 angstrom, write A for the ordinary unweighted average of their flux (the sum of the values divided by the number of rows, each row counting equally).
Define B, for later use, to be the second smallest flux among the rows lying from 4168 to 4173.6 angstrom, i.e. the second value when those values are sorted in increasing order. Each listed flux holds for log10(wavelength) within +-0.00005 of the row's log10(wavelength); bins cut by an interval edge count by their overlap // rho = 0.99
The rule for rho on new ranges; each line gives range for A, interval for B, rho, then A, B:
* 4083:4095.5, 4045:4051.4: 0.73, 7.7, 5.627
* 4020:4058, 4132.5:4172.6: 0.96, 6.6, 6.384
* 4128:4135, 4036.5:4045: 0.91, 6.9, 6.214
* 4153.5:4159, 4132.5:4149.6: 0.87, 7.3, 6.384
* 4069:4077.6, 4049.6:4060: 0.97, 6.6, 6.359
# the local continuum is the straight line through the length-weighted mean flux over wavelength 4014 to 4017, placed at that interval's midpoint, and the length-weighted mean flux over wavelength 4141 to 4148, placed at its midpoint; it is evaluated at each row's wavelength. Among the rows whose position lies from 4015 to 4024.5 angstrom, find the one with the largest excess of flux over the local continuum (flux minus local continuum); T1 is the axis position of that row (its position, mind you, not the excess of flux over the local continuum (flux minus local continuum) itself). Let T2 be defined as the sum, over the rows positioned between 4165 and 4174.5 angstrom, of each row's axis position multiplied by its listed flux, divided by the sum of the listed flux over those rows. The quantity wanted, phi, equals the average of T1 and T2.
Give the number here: 4096.4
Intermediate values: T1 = 4023.08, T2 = 4169.6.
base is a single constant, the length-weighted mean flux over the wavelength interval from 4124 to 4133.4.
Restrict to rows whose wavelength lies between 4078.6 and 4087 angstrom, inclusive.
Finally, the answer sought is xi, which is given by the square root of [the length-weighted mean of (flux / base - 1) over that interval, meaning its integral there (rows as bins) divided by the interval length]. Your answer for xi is 0.15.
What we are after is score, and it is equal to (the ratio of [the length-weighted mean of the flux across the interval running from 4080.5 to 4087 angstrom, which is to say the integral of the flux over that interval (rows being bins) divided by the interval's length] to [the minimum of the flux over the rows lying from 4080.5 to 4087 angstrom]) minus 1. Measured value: 0.020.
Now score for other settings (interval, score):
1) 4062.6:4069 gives 0.069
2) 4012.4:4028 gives 0.014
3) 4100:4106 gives 0.051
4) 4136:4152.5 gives 0.136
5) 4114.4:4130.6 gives 0.087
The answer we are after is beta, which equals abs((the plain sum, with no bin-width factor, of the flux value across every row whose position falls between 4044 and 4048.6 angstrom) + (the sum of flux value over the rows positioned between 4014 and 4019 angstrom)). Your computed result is 64.1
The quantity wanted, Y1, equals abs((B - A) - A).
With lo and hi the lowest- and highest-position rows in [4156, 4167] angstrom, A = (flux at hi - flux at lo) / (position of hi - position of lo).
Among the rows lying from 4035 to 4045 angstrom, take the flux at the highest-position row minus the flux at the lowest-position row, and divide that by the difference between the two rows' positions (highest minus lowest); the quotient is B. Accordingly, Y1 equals 0.12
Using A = 0.029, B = -0.062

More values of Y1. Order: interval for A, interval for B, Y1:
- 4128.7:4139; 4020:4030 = 0.11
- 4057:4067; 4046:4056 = 0.03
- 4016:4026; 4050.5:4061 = 0.06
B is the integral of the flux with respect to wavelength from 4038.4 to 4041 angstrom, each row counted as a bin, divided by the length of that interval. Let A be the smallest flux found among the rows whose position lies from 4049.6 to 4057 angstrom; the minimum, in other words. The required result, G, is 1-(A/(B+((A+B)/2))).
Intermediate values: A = 6.352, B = 7.4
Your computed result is 0.557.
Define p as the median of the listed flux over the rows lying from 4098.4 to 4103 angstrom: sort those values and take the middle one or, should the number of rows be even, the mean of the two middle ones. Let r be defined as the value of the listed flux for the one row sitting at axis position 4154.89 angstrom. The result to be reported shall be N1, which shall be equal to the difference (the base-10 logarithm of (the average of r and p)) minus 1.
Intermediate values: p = 6.3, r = 7.2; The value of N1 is -0.170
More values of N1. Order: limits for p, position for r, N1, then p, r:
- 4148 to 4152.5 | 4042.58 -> -0.145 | 7.6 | 6.72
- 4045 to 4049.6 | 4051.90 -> -0.197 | 5.9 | 6.811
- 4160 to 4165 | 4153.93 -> -0.124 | 7.8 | 7.229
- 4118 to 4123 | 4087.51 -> -0.117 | 7.4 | 7.882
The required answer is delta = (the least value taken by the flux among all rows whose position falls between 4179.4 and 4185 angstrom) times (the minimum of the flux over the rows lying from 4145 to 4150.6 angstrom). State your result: 46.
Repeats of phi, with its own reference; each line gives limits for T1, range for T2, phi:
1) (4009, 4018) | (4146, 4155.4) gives 4084.1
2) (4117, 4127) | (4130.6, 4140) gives 4126.6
